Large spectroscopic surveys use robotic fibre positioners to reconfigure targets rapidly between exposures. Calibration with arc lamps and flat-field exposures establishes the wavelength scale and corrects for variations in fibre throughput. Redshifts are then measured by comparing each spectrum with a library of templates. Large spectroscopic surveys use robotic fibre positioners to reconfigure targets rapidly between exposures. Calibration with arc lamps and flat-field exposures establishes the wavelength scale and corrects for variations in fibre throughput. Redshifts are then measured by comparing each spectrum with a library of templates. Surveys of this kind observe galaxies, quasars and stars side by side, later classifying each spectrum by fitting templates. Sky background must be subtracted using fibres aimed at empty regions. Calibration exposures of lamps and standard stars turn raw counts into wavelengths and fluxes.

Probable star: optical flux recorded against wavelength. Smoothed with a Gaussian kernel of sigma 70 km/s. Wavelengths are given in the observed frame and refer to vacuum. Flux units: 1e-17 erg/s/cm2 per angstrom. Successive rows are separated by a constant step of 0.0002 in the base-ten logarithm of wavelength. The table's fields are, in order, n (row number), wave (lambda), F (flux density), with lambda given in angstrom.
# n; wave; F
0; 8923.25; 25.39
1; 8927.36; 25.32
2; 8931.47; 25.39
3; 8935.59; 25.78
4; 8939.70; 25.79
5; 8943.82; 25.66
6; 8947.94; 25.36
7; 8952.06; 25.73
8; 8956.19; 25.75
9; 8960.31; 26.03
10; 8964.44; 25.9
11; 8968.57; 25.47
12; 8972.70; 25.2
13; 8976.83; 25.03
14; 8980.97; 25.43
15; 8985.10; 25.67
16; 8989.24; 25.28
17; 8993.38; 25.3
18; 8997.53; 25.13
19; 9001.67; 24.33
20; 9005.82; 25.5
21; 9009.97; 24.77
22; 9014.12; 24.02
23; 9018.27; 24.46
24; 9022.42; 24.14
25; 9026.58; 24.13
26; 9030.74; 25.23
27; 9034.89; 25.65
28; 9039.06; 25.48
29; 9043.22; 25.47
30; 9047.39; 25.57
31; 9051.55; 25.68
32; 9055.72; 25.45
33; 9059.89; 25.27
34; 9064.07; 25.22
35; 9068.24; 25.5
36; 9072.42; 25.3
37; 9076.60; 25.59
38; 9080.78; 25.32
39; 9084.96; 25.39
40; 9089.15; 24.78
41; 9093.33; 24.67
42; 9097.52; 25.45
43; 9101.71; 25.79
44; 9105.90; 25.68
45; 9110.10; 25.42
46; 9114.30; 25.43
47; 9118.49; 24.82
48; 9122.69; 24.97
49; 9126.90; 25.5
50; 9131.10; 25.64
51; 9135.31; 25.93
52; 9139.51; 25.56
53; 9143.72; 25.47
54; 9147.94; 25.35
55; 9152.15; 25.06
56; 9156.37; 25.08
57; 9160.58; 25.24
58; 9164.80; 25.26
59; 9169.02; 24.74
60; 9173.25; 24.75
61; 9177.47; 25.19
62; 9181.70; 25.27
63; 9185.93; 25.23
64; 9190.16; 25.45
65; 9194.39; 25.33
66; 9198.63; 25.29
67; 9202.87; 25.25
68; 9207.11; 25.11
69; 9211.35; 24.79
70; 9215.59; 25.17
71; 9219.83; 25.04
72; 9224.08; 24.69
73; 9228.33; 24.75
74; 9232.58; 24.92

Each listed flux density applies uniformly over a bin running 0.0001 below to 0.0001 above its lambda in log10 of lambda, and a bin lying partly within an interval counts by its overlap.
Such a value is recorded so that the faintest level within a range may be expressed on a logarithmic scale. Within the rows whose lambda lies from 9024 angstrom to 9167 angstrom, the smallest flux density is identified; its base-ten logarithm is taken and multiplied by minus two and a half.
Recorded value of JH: -3.456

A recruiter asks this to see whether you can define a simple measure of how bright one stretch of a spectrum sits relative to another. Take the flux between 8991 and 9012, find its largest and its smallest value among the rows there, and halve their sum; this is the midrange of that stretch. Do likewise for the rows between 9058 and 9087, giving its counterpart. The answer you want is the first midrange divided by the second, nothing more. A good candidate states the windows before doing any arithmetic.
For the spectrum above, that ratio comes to 0.98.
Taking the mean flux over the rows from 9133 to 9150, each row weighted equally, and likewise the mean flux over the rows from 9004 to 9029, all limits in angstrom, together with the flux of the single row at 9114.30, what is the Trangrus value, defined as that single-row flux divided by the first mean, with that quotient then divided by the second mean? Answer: 0.0406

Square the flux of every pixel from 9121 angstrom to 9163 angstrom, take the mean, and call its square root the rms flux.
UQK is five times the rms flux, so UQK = 127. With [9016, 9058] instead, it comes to 126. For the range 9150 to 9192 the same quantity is 126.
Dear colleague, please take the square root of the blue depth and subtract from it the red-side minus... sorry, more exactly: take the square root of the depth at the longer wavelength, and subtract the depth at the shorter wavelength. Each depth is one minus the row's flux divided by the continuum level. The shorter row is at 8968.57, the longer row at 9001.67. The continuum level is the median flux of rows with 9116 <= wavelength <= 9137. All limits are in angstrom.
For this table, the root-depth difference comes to 0.213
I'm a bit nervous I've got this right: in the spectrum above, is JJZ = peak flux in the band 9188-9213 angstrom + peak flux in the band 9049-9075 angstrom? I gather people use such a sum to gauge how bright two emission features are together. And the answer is 51.13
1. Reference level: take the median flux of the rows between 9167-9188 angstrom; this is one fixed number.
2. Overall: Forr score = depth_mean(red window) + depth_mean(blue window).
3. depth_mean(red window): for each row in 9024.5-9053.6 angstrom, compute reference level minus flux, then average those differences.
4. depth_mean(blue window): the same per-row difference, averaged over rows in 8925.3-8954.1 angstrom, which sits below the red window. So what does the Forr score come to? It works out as -0.5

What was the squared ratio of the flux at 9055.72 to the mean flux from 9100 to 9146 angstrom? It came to 1.00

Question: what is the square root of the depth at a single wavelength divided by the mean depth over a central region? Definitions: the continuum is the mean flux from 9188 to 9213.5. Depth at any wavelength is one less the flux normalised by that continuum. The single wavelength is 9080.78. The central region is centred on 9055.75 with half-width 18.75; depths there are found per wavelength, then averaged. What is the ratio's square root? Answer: 0.71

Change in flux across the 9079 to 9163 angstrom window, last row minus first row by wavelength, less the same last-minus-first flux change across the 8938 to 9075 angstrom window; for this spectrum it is 0.4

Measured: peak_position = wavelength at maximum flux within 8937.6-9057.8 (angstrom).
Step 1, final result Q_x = 8960.31 angstrom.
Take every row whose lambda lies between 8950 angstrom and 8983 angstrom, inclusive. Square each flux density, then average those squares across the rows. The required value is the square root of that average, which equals 25.6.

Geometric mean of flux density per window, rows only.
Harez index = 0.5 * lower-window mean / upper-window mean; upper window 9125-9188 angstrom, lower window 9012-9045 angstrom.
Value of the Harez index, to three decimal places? 0.491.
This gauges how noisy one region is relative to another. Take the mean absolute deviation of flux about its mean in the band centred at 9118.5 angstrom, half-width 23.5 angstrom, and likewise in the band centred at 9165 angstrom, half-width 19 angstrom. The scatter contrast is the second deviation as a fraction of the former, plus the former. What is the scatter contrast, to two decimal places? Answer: 0.99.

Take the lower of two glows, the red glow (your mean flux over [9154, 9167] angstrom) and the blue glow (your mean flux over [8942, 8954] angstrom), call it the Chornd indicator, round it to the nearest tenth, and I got 25.2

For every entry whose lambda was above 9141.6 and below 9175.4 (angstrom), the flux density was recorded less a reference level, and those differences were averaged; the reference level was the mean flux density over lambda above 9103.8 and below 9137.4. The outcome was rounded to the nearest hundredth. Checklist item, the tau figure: -0.30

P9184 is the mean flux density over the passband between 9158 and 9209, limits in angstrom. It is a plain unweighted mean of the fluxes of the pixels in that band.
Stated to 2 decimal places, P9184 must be 25.18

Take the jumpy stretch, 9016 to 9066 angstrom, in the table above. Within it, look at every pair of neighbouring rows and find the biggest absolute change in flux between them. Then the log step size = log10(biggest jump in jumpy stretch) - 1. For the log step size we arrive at -1.0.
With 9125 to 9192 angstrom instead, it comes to -1.3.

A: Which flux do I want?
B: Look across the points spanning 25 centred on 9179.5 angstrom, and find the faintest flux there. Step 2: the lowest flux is 24.74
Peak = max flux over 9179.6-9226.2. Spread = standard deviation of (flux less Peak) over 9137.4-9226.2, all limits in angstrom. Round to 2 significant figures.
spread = 0.24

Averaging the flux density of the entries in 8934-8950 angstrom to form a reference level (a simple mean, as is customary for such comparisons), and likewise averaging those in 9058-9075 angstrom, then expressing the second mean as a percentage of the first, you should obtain 99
